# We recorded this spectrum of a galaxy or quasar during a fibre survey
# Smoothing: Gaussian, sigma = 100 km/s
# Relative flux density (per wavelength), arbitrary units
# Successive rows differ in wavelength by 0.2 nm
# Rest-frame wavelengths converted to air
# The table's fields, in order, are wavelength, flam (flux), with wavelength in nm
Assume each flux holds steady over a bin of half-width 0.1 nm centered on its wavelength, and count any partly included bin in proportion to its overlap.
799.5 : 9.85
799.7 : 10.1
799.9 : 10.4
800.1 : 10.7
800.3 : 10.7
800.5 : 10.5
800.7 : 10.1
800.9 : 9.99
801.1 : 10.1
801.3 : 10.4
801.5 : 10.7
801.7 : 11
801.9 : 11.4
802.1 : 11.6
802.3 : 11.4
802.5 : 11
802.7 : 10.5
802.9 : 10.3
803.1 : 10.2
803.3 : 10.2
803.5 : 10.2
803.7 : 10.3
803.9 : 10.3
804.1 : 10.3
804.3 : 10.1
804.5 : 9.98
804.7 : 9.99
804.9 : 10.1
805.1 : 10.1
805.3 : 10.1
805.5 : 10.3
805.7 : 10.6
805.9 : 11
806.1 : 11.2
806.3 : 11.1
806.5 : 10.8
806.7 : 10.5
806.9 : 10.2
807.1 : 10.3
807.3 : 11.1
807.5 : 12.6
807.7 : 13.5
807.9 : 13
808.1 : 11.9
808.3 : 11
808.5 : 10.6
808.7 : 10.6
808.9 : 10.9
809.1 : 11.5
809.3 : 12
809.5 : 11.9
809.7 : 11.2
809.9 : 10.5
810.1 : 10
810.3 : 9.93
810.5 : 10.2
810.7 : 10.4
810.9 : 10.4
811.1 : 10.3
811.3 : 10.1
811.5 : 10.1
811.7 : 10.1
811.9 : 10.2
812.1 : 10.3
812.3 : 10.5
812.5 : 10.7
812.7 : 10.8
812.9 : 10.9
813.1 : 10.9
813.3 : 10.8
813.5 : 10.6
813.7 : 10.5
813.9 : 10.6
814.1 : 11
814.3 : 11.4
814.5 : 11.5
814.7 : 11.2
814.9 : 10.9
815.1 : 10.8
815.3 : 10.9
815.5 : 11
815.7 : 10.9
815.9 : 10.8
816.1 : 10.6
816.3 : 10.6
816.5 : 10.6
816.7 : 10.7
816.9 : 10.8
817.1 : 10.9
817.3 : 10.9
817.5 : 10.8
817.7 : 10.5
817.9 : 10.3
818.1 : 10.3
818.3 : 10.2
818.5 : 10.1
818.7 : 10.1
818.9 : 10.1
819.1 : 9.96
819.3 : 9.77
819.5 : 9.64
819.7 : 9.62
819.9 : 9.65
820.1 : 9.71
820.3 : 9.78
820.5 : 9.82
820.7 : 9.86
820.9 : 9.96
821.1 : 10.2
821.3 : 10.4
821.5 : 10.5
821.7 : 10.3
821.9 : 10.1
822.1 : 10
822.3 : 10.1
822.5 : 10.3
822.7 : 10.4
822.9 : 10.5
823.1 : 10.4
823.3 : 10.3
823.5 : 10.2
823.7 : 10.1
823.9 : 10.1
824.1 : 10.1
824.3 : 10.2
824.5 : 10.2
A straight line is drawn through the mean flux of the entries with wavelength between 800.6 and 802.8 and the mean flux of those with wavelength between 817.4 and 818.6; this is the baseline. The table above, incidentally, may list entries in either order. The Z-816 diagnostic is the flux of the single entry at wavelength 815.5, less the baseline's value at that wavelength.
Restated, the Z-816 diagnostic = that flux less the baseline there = 0.58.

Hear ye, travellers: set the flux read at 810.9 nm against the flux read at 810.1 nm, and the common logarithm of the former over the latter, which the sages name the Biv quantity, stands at 0.017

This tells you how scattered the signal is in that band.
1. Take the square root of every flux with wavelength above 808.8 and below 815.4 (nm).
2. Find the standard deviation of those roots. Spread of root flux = 0.08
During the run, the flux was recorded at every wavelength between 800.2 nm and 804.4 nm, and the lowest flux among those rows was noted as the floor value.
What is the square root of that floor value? 3.16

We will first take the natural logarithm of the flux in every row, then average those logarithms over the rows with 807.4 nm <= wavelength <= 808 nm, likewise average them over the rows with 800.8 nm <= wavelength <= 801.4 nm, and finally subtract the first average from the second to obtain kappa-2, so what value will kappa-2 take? -0.25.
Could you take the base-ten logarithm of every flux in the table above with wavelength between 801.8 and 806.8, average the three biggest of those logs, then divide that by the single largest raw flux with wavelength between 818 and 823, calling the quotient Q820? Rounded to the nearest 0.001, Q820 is 0.101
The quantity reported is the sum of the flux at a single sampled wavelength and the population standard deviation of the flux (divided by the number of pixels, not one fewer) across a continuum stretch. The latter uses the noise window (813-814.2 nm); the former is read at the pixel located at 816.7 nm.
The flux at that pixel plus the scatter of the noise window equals 10.9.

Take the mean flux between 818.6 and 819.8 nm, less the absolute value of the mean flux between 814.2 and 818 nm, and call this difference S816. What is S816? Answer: -1.0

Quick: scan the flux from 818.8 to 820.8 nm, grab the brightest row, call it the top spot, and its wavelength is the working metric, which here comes 818.9 nm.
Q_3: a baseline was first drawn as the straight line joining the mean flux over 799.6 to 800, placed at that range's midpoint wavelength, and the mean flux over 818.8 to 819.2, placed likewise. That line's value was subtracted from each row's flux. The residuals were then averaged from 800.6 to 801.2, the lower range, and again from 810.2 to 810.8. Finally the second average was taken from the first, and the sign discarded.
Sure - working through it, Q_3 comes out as 0.2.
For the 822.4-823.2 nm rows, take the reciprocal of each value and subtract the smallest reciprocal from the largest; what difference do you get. 0.0018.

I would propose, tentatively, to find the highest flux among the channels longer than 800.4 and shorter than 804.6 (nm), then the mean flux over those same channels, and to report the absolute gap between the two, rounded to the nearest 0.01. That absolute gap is 1.10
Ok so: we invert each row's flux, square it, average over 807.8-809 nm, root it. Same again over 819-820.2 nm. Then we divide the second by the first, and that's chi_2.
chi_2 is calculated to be 1.16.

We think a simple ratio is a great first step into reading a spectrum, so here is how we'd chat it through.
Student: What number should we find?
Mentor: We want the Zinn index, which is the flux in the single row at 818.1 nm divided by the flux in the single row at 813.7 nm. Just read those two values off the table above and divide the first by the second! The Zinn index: 0.98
